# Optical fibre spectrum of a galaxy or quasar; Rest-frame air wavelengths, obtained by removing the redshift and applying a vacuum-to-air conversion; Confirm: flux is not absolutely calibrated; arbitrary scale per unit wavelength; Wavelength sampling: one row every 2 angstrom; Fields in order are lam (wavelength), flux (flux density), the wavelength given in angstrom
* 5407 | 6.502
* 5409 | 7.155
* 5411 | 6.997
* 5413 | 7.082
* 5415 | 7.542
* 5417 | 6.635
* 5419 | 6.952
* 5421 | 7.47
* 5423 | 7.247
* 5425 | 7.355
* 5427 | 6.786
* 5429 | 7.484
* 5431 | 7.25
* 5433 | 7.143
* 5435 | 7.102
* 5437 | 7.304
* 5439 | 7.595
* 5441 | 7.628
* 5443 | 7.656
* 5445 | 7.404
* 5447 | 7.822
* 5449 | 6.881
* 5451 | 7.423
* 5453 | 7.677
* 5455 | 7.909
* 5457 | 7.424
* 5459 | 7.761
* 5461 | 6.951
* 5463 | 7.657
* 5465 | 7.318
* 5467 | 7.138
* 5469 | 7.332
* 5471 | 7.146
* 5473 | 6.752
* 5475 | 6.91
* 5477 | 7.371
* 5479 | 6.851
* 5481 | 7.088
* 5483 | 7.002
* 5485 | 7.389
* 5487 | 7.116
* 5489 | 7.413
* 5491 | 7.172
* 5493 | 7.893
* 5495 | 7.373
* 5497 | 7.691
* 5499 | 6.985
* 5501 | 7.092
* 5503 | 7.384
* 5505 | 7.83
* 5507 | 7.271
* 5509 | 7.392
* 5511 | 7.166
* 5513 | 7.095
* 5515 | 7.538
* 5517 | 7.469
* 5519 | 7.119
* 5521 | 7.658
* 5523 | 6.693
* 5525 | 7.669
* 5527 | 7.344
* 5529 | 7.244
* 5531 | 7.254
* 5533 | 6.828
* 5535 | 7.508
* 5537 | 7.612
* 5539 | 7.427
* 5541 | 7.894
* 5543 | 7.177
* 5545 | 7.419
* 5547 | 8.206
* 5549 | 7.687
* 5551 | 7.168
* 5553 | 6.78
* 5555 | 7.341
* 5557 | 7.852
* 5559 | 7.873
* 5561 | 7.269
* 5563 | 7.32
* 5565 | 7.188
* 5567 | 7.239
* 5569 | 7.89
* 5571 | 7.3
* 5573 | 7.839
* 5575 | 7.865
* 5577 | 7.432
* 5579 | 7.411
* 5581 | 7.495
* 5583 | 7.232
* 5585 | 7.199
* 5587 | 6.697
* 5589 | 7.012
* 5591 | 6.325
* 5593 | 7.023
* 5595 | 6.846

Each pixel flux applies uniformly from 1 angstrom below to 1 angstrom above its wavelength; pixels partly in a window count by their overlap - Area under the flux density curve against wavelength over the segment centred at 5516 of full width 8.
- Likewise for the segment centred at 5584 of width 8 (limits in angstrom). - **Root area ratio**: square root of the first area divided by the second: 1.01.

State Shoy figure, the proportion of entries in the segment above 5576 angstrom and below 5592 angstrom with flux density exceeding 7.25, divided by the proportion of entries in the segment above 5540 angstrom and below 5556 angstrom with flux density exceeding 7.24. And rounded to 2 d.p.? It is 0.60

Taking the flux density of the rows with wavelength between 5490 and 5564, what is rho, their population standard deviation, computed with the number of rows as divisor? 0.33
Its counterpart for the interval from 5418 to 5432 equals 0.24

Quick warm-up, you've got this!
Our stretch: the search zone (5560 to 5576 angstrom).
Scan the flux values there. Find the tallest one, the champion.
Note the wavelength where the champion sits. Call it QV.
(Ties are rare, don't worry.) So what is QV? 5569 angstrom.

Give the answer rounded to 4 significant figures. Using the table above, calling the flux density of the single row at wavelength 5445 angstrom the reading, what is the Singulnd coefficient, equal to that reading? 7.404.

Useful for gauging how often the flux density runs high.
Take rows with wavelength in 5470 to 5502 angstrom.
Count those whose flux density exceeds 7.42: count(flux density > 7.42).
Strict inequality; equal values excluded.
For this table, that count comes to 2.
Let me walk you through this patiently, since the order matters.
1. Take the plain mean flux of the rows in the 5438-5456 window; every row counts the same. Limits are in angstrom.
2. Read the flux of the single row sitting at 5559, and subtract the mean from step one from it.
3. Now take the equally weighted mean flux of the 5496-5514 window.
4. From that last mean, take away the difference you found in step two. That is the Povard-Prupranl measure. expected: 7.0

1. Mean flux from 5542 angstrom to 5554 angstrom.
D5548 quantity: 7.41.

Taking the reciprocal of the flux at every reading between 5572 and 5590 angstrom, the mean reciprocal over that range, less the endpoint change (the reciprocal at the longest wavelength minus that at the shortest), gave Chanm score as 0.121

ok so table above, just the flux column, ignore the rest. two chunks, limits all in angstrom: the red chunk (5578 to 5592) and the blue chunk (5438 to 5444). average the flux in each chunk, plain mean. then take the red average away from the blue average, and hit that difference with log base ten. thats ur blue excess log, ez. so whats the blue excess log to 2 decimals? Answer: -0.24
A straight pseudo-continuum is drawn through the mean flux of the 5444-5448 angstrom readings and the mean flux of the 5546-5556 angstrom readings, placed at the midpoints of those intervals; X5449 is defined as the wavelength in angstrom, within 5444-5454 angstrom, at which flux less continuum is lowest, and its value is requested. 5449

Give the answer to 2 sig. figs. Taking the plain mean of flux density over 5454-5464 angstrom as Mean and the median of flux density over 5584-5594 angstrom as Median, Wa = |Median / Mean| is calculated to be 0.93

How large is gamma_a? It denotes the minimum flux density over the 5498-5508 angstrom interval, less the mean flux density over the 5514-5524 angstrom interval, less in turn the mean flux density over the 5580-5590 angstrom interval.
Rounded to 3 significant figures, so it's -7.44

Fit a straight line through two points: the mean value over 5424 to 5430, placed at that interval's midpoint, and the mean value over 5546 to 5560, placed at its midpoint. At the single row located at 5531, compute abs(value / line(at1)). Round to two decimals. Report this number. 0.97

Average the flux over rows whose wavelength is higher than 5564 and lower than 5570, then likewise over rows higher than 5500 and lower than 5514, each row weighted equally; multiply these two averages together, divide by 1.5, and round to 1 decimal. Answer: 36.3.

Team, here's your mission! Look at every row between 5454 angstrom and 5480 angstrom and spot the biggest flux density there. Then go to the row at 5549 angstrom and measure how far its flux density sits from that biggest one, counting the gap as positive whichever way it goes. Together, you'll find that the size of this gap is 0.22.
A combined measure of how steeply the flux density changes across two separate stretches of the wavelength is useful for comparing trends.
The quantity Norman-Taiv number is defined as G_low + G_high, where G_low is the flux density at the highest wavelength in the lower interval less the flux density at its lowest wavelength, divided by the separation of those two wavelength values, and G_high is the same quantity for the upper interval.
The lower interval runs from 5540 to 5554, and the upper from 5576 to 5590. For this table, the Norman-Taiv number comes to -0.13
